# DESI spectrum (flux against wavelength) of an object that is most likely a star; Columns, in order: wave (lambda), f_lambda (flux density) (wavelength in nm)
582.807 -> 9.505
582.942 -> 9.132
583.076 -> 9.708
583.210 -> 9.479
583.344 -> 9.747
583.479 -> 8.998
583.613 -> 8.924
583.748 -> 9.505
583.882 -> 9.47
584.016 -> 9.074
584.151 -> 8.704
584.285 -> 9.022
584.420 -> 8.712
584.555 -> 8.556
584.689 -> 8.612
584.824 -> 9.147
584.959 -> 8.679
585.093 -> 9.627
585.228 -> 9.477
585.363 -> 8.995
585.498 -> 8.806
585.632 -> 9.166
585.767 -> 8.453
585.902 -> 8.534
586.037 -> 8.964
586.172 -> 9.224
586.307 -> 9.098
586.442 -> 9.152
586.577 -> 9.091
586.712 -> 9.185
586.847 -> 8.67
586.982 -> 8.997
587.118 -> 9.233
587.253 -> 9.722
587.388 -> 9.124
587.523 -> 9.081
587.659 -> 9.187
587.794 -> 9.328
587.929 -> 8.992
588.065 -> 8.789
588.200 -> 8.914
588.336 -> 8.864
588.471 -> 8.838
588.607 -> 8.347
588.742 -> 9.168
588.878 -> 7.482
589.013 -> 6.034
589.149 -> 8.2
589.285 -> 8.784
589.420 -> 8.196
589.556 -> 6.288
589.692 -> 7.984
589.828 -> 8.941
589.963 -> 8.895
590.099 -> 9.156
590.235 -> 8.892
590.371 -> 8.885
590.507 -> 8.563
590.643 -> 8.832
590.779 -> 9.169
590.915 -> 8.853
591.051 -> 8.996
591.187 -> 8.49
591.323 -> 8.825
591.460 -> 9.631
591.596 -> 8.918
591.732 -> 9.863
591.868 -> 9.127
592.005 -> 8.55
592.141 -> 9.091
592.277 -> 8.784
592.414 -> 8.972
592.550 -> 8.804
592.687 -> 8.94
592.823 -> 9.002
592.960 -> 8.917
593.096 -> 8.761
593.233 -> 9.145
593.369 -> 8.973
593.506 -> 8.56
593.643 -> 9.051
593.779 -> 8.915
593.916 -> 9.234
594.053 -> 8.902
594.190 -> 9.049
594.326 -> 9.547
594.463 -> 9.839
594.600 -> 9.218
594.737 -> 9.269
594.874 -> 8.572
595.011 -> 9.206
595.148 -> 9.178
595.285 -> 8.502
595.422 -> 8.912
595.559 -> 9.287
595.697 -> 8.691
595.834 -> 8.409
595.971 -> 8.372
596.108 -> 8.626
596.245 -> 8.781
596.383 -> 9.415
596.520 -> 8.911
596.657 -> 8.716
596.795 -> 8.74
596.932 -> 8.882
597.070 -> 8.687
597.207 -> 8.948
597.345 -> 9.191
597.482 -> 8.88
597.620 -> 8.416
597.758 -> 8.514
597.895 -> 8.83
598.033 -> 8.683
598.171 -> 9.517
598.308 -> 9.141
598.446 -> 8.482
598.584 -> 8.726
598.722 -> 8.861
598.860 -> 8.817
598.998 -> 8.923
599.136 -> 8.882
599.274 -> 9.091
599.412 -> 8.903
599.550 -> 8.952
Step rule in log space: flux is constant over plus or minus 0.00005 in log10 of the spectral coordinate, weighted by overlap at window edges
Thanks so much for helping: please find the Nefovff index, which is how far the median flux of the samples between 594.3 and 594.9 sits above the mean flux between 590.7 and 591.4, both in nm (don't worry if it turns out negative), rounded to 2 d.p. 0.40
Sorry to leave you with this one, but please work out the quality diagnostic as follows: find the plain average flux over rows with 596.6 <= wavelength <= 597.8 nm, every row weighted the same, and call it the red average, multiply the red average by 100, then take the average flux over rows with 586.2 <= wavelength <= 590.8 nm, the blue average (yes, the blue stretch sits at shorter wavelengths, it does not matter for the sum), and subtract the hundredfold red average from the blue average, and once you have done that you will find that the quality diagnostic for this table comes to -869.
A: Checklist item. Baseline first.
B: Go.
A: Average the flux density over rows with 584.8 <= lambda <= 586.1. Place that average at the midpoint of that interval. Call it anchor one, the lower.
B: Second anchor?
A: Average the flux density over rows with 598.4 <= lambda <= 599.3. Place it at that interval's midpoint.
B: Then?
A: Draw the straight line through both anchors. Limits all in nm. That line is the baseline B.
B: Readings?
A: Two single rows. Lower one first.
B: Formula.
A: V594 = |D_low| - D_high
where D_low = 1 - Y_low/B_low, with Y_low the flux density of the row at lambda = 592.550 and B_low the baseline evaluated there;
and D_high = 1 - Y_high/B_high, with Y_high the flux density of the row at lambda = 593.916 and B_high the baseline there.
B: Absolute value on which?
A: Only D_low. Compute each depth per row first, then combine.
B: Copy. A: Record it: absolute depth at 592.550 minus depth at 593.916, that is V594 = 0.05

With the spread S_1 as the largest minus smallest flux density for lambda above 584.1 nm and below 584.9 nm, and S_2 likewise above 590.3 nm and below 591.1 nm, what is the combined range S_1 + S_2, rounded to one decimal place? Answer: 1.2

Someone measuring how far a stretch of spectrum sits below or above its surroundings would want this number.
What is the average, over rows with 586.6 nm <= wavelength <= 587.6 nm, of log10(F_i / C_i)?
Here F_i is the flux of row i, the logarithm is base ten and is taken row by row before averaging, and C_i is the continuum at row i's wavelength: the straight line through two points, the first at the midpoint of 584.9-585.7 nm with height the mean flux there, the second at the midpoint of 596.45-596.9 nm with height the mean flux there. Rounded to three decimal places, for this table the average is 0.003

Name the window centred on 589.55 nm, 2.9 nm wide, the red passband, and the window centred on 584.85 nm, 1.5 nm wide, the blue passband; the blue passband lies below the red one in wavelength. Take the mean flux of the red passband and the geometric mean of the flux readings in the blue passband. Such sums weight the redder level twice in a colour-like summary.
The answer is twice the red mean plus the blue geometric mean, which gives 25.8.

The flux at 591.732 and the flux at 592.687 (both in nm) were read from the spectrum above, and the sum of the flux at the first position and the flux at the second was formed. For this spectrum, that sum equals 18.8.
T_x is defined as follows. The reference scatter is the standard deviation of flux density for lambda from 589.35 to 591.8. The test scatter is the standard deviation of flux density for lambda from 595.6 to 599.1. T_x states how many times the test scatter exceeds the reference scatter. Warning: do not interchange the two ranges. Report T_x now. 0.38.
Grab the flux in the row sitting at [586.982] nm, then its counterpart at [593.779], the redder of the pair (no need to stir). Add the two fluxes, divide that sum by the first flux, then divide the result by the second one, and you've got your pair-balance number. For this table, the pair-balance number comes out 0.2233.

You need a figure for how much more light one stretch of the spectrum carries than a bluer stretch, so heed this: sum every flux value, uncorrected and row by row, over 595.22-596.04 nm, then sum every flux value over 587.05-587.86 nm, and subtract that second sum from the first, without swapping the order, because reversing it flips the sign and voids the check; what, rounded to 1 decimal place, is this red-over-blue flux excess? -3.5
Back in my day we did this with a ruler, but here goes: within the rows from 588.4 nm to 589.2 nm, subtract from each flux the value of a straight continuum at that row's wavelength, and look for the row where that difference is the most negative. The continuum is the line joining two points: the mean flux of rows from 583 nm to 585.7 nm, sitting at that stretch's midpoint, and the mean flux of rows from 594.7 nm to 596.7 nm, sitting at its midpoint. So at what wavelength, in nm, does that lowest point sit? 589.013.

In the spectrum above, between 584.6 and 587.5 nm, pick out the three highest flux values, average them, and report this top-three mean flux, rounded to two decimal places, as 9.61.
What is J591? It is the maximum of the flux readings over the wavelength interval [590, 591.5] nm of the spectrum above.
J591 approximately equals 9.631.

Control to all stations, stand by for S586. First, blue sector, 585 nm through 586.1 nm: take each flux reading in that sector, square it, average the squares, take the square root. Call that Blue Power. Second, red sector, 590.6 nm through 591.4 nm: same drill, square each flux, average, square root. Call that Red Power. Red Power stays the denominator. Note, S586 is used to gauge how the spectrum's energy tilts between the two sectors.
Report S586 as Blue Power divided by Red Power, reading 1.02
